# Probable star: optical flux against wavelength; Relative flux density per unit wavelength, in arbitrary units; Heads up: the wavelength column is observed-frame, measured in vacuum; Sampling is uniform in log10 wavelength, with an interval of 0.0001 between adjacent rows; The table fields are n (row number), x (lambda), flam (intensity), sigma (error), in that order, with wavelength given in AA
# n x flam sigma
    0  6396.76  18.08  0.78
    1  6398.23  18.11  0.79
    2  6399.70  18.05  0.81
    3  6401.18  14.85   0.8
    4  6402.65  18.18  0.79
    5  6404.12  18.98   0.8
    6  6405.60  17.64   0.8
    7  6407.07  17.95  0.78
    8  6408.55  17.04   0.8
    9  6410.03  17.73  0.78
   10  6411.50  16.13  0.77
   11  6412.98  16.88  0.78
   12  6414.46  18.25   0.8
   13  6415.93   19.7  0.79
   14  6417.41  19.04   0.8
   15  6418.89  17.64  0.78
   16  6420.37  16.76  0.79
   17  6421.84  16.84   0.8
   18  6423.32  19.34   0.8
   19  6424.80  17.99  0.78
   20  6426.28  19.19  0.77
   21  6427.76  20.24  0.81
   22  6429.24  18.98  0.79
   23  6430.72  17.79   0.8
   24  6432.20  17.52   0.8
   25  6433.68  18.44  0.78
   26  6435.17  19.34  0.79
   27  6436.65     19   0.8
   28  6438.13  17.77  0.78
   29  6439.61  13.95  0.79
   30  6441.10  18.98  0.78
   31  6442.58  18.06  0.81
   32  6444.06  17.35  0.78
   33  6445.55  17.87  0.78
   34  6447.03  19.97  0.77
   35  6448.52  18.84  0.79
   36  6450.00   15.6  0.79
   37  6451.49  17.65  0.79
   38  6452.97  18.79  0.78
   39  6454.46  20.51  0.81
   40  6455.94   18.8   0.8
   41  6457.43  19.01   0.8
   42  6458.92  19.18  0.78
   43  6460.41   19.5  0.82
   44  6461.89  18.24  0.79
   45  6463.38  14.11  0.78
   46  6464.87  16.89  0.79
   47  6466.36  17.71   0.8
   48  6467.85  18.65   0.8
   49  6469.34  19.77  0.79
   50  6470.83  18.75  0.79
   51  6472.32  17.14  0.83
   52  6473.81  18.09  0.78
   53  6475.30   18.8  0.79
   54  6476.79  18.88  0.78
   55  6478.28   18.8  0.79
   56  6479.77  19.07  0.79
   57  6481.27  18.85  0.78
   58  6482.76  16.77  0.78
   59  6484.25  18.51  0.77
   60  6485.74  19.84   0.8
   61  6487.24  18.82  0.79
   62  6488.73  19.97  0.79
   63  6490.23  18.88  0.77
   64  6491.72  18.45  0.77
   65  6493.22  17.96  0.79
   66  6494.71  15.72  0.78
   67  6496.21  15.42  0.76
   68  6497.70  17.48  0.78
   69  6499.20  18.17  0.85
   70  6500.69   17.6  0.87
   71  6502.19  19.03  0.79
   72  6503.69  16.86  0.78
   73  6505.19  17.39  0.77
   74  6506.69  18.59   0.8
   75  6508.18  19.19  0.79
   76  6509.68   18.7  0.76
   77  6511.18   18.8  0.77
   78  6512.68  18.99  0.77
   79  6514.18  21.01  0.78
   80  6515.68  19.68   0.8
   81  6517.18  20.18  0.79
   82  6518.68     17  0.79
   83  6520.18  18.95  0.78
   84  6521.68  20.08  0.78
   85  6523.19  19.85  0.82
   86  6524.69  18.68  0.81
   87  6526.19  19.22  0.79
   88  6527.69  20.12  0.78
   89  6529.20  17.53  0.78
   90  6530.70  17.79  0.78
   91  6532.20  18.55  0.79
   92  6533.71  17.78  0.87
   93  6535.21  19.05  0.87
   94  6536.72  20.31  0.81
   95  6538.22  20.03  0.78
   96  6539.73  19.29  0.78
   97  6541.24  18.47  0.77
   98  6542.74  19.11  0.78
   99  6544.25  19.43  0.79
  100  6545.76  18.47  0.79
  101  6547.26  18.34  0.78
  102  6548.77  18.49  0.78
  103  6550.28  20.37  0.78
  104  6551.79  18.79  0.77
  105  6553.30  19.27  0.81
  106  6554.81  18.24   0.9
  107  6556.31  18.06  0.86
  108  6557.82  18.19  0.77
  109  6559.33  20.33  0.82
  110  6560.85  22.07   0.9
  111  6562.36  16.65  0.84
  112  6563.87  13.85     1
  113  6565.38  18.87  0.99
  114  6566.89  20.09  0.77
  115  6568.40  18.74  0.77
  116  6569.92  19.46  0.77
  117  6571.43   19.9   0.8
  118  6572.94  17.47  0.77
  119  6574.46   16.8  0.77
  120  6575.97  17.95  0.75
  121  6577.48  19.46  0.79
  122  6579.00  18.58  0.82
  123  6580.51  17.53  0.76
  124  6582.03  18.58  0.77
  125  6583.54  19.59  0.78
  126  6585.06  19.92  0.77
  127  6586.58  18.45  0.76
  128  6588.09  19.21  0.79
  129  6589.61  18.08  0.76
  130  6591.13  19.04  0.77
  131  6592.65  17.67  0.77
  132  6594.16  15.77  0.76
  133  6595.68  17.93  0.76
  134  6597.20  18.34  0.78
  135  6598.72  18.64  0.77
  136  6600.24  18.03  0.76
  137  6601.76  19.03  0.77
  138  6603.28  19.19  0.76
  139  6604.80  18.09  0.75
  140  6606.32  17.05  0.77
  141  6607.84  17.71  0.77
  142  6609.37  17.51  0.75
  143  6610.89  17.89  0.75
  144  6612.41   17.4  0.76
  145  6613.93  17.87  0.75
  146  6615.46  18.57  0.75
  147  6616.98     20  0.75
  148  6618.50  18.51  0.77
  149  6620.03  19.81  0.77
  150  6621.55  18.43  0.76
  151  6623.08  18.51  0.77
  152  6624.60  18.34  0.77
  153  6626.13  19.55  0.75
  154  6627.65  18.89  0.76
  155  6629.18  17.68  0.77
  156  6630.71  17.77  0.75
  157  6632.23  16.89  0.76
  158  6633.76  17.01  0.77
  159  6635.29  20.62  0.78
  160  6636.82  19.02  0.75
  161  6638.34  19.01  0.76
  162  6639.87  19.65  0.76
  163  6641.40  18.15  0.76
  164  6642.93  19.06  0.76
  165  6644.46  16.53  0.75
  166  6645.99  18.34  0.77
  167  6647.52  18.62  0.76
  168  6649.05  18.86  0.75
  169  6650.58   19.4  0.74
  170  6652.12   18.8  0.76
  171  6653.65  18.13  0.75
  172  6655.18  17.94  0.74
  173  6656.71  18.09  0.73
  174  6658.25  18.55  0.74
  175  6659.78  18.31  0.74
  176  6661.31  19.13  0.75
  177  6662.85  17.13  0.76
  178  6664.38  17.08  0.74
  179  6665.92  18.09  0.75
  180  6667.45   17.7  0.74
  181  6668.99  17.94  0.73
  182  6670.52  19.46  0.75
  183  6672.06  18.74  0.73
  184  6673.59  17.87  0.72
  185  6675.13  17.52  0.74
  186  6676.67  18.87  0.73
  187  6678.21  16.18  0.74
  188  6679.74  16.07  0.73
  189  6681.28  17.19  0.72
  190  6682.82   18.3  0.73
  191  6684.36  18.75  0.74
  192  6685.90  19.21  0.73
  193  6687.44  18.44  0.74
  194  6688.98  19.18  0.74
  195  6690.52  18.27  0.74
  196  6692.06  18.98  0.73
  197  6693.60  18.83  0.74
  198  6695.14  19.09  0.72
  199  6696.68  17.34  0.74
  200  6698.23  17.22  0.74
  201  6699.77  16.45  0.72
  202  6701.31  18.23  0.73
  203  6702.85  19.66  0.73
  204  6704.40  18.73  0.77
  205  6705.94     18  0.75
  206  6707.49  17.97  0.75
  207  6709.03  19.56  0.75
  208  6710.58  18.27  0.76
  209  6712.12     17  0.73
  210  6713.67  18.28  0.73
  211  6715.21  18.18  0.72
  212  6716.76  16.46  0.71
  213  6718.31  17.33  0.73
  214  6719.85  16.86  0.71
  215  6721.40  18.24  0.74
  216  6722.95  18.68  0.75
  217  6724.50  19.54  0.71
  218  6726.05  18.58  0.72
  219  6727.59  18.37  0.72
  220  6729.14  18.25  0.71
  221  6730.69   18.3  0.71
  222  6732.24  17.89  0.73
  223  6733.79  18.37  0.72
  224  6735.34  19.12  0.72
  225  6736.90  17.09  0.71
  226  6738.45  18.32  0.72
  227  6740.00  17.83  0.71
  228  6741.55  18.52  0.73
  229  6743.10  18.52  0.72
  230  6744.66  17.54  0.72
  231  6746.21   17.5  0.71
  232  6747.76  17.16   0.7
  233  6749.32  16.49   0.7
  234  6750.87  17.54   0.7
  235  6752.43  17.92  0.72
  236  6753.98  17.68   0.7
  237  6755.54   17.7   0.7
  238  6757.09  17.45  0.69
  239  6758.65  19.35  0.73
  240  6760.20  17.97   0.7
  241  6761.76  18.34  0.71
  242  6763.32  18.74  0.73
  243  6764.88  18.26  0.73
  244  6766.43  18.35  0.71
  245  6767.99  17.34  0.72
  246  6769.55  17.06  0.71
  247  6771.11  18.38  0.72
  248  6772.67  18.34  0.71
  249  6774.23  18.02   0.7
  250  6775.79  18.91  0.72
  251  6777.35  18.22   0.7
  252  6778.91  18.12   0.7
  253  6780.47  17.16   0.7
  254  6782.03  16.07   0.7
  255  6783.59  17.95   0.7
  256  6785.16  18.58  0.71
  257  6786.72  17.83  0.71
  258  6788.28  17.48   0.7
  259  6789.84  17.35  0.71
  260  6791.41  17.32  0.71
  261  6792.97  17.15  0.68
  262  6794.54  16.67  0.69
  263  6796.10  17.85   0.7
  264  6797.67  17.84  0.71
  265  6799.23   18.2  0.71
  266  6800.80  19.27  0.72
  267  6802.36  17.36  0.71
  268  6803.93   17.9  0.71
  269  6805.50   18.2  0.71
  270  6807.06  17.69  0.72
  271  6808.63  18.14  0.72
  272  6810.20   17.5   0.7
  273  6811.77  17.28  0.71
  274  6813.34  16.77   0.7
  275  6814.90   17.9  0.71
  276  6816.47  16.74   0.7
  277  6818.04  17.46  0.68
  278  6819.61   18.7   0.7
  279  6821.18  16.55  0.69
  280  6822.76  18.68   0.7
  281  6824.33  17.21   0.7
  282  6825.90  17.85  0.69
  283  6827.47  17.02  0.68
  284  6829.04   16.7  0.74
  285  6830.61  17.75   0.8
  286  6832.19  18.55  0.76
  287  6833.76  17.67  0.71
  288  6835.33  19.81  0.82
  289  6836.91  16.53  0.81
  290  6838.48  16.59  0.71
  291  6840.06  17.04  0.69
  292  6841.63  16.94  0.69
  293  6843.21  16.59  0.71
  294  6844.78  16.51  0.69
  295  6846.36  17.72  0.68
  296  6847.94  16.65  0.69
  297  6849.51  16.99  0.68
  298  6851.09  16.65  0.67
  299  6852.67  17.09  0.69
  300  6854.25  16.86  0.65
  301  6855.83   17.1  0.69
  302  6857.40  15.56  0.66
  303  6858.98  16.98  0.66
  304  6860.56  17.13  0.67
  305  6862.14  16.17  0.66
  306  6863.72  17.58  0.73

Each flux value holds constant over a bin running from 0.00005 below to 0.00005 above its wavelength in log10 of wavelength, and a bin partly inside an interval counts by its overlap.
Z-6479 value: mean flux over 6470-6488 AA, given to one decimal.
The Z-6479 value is 18.5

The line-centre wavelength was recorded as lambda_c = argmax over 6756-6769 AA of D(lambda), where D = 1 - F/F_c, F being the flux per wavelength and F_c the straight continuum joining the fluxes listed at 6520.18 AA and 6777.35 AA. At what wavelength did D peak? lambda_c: 6767.99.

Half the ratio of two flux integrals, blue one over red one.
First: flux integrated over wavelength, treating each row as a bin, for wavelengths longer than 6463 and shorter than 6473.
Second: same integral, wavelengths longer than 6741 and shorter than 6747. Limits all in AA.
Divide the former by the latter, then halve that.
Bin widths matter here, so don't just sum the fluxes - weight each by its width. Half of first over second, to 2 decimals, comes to 0.82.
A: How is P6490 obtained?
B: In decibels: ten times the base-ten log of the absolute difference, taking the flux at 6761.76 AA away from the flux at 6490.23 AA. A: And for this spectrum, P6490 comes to -2.7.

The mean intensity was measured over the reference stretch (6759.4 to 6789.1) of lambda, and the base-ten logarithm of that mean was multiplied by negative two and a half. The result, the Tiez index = -3.14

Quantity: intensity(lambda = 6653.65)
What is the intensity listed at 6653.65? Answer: 18.13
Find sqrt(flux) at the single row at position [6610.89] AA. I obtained 4.23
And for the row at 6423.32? 4.40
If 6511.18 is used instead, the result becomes 4.34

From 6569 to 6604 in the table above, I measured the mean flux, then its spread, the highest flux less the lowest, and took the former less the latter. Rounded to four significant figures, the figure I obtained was 14.31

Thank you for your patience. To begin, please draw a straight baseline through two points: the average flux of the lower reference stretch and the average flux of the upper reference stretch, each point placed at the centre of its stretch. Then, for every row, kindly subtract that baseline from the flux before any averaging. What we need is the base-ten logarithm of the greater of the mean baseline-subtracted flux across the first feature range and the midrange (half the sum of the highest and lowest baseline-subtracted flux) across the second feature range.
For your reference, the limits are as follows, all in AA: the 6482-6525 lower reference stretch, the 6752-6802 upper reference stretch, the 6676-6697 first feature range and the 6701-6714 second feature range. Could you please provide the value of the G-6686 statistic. -0.56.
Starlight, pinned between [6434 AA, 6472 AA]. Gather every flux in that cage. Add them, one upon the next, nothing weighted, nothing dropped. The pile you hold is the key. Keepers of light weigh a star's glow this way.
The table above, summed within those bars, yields 454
